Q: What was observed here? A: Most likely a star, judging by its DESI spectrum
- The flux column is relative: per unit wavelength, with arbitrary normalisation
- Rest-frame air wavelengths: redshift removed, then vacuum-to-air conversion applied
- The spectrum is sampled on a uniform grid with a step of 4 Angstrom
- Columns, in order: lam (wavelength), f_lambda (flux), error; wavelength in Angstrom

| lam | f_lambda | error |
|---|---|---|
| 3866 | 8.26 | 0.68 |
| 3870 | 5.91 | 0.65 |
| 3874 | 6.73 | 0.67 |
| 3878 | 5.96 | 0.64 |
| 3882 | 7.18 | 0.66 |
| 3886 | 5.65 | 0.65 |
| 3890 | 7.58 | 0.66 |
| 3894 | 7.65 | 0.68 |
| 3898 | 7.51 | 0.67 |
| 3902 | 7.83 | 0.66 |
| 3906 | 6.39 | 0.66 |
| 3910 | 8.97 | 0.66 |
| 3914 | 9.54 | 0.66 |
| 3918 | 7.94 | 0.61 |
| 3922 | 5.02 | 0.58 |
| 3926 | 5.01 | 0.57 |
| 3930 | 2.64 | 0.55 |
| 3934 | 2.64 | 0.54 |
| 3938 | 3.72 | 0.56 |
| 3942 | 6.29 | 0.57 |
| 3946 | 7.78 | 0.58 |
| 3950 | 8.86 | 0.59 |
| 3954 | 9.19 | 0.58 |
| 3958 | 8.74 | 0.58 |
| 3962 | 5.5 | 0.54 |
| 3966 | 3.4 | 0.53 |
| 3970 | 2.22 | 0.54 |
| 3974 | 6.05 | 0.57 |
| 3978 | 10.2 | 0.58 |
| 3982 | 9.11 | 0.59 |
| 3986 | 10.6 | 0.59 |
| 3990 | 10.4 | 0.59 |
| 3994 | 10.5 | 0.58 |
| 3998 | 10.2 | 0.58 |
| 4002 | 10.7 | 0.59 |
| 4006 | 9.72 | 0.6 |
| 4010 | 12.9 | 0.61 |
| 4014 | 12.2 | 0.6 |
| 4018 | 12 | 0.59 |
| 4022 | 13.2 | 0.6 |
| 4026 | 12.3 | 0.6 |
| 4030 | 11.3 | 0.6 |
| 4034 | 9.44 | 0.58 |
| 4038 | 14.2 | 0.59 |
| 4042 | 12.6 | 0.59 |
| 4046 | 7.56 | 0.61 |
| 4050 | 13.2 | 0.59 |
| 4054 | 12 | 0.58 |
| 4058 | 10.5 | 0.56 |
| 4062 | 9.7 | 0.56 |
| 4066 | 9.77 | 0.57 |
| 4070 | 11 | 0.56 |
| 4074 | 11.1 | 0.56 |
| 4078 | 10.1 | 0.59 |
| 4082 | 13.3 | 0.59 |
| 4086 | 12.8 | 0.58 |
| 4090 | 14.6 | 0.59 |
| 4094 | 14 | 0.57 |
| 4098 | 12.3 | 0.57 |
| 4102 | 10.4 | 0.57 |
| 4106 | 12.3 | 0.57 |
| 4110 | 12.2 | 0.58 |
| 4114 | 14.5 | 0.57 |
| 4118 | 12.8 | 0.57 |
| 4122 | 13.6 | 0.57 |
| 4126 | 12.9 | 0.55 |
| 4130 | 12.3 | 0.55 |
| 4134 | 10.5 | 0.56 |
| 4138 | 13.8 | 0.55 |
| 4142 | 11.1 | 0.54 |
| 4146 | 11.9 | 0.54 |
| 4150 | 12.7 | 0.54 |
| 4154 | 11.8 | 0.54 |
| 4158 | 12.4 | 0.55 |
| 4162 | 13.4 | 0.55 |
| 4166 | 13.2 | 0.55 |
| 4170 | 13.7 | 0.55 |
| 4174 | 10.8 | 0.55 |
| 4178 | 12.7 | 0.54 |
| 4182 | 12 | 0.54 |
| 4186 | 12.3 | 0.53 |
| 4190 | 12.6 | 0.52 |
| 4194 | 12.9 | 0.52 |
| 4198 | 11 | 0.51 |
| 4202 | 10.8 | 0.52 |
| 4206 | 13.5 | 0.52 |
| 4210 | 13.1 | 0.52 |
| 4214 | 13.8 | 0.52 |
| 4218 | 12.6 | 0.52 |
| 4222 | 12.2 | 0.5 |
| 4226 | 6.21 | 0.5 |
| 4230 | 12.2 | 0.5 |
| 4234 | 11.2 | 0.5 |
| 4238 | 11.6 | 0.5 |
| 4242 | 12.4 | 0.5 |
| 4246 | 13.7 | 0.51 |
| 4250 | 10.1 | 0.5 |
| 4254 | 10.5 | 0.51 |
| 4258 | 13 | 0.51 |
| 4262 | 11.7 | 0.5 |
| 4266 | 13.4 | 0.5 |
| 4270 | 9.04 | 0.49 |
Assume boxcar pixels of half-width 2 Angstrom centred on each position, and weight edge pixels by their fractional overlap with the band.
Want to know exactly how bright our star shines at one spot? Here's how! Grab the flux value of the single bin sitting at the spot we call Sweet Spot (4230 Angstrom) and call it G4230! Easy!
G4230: 12.2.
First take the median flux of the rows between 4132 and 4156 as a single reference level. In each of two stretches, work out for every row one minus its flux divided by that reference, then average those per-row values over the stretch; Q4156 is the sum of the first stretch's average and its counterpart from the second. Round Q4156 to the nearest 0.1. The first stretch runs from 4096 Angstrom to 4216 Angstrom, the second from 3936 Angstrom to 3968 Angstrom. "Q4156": 0.4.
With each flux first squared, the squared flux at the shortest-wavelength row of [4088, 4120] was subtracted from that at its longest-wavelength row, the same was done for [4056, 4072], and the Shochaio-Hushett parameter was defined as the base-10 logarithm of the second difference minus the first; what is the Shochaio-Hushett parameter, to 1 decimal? 1.8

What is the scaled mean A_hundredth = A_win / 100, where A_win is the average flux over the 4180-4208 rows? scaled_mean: 0.122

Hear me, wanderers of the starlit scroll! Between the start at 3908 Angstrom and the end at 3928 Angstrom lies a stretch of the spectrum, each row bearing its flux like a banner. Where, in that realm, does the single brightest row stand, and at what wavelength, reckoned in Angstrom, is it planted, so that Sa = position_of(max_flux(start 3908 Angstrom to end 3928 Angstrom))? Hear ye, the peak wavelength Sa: 3914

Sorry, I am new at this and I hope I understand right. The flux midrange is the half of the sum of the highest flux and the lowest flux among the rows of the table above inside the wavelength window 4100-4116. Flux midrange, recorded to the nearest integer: 12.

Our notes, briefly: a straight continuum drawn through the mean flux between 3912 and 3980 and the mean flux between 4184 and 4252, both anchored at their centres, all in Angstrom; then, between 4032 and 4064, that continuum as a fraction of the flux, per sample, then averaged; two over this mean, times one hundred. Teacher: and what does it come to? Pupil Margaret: 258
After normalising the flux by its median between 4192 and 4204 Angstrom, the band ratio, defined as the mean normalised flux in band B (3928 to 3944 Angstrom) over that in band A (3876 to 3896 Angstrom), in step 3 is 0.56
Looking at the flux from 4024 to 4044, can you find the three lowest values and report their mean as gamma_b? 11.0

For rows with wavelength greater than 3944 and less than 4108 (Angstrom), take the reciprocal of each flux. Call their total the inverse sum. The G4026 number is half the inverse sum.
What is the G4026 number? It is 2.3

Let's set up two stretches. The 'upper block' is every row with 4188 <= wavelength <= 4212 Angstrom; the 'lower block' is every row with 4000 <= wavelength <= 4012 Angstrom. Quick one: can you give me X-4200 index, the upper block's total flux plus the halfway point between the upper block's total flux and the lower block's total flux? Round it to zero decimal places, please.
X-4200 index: 128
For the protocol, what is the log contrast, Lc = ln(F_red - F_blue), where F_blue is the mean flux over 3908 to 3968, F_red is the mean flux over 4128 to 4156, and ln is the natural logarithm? 1.7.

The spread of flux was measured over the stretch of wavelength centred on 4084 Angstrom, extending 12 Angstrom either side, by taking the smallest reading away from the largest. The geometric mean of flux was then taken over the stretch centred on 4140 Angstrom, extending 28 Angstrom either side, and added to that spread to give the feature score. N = 17.1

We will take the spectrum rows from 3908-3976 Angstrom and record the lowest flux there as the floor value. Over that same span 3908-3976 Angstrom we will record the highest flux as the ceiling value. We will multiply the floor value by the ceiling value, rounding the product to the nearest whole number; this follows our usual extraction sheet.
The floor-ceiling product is 21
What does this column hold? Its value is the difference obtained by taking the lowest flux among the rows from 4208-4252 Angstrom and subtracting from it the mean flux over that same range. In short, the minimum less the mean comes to -6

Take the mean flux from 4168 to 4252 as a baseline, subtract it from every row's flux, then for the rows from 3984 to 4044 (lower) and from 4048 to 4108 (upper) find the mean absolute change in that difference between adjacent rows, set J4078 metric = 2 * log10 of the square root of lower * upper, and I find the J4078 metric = 0.19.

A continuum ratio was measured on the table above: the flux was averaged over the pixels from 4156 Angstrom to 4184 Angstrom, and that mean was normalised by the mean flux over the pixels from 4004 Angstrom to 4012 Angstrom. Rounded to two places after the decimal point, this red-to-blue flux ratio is 1.11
